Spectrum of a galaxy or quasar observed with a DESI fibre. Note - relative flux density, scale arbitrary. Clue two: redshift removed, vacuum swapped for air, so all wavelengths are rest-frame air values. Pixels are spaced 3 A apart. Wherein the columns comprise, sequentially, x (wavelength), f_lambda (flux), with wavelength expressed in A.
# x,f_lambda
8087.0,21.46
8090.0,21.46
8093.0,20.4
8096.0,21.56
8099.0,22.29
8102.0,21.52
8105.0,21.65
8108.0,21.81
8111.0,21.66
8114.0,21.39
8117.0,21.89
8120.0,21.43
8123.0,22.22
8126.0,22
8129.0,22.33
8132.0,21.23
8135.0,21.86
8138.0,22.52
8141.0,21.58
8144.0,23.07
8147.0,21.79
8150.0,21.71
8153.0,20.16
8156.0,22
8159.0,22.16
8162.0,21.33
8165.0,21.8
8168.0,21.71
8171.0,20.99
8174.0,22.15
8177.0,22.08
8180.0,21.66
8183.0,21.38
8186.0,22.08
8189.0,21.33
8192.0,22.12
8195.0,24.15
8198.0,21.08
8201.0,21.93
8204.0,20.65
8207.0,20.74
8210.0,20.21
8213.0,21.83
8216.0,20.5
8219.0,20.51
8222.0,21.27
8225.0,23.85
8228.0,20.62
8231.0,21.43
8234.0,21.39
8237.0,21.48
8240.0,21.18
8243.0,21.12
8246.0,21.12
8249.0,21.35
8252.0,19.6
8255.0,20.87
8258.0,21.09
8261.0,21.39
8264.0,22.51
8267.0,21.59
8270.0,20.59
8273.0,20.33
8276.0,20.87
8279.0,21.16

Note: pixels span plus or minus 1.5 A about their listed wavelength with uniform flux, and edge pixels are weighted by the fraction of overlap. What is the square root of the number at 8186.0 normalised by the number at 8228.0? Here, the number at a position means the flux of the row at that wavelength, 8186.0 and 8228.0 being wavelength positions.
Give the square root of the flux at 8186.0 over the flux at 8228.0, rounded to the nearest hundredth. 1.03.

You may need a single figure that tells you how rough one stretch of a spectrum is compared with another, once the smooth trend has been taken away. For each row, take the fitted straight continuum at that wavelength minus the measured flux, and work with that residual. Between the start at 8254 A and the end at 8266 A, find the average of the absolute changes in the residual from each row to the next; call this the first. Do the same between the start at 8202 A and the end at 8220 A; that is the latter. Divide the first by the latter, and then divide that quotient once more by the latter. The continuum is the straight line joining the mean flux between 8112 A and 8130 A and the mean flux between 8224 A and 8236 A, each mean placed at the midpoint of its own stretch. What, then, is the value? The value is 1.1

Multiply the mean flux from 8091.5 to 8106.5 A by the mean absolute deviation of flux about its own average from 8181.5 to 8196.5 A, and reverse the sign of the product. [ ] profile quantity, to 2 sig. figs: -17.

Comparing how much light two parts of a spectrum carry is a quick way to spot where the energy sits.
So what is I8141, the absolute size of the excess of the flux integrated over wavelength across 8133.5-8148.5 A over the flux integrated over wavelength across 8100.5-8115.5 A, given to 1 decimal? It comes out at 8.4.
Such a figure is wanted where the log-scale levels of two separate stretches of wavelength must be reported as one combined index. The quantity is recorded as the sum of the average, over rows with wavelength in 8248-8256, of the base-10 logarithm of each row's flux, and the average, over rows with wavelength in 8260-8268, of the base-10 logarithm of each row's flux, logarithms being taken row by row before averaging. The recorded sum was 2.65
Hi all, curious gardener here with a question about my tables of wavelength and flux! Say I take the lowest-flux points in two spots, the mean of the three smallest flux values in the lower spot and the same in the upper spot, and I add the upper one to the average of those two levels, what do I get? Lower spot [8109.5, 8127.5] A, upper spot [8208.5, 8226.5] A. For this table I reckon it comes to 41.4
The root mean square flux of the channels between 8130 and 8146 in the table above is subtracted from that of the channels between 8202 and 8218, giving -1.3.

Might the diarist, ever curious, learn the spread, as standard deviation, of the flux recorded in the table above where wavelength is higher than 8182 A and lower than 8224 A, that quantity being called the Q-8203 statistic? 1.0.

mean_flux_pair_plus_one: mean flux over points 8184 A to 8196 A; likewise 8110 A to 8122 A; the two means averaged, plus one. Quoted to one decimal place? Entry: 23.0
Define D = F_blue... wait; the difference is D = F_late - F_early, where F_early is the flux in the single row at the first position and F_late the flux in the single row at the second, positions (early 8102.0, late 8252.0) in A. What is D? -1.9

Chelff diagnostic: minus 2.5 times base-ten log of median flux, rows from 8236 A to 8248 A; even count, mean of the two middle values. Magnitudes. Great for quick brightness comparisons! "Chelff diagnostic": -3.31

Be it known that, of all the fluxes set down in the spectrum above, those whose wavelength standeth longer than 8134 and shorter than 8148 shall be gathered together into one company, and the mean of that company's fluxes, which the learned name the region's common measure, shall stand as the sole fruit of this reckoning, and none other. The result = 22.2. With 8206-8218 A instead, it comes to 20.8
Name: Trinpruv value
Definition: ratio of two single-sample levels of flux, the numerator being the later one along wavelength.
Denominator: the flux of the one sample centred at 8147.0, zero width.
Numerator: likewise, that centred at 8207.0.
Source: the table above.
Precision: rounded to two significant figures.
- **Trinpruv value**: 0.95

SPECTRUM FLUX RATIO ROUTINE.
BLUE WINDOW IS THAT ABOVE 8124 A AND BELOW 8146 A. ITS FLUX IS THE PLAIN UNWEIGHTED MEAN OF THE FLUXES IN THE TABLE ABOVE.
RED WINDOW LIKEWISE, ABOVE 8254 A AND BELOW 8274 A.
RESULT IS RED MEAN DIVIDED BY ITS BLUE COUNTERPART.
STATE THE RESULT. 0.96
